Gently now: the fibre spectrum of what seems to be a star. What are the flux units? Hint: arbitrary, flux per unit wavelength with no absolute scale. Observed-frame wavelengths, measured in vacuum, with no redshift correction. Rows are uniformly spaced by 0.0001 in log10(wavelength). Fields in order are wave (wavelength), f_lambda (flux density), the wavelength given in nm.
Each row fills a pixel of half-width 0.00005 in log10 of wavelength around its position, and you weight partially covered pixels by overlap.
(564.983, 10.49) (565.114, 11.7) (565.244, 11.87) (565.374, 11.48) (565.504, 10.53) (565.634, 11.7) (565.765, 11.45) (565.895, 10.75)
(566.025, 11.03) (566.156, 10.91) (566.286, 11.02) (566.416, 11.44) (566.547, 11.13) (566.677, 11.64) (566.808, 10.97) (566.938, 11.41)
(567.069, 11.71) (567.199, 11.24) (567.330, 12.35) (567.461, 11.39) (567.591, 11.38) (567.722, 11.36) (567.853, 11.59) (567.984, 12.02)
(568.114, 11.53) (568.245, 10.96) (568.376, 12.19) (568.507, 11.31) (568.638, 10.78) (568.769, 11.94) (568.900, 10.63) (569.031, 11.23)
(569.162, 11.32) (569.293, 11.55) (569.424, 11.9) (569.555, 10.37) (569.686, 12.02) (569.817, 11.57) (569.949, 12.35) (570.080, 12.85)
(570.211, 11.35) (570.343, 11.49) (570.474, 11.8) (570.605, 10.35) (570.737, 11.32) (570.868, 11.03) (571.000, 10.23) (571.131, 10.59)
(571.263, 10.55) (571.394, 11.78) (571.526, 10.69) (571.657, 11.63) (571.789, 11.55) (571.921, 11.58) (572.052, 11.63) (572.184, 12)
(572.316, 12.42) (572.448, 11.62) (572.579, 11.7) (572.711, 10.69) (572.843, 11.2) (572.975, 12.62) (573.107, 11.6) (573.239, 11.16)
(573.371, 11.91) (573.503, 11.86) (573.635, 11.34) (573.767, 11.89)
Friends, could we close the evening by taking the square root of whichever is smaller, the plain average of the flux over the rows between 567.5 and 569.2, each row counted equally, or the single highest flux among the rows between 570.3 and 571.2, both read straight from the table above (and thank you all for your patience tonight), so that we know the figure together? 3.38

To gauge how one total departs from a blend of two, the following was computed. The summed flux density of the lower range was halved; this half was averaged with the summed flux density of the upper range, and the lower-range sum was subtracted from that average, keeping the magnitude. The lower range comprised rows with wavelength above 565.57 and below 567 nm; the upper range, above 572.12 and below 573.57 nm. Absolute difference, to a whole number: 28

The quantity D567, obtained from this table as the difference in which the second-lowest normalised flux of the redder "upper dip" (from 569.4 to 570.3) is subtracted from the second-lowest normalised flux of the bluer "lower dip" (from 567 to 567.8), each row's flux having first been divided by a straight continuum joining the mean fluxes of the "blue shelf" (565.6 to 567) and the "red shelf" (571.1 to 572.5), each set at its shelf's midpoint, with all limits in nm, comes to 0.01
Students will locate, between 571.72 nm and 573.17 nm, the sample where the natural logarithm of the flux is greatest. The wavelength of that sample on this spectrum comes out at 572.975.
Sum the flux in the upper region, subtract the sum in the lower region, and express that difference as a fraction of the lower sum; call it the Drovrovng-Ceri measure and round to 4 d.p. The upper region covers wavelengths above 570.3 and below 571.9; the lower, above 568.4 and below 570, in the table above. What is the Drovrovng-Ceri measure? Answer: -0.0289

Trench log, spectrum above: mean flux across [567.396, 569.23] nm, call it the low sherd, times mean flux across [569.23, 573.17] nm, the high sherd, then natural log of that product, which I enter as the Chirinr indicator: 4.87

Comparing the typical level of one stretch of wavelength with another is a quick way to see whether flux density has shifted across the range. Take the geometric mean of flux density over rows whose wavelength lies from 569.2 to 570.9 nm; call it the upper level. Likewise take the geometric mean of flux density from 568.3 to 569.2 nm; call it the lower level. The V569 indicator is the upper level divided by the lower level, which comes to 1.02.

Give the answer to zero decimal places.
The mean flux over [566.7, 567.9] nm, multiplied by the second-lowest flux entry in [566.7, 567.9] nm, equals 129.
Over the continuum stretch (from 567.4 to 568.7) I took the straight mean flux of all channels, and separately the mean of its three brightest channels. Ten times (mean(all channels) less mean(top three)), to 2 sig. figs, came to -4.8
